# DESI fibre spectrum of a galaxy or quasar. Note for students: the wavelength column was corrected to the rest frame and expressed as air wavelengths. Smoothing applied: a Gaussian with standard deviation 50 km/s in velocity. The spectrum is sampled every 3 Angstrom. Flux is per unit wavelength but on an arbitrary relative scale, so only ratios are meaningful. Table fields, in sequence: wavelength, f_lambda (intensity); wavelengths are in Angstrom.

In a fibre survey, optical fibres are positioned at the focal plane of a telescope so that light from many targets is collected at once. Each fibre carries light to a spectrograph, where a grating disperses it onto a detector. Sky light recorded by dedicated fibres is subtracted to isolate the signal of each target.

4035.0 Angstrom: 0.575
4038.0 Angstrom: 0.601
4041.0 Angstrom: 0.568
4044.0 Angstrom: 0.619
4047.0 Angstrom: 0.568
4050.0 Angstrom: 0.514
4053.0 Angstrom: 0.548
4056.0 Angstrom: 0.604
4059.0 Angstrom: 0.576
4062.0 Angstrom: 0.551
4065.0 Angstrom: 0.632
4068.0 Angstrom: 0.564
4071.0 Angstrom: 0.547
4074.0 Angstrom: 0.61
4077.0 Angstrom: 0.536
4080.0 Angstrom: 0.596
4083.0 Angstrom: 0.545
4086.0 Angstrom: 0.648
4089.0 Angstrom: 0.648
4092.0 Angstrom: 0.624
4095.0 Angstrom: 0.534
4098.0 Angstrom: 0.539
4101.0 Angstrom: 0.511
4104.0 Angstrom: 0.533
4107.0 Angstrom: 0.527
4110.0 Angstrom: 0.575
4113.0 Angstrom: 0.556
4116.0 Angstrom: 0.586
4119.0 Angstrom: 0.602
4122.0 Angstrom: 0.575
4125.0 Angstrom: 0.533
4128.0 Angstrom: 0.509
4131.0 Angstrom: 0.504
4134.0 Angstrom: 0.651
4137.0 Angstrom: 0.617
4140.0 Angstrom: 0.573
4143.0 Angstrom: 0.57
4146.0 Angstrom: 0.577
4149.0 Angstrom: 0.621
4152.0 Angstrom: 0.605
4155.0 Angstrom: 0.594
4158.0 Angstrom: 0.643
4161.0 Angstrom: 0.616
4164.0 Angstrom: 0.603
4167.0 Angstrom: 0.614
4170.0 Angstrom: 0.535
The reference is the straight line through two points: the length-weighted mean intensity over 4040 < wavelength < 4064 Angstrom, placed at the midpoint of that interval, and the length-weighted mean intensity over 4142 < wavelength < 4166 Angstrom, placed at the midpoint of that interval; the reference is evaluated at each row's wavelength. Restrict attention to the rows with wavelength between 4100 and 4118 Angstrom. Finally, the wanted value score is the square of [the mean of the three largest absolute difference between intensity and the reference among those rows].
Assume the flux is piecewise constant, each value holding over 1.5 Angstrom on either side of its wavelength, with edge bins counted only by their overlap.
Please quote 0.0041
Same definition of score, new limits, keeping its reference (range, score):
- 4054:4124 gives 0.0048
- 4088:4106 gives 0.0043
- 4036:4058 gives 0.0023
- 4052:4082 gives 0.0020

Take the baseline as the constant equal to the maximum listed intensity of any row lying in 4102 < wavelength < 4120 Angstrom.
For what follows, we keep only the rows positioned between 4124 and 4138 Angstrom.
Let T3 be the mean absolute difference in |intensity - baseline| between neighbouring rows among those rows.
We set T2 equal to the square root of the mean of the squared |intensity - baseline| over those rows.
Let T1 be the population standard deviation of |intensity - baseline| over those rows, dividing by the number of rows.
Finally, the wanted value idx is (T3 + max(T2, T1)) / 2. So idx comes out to 0.050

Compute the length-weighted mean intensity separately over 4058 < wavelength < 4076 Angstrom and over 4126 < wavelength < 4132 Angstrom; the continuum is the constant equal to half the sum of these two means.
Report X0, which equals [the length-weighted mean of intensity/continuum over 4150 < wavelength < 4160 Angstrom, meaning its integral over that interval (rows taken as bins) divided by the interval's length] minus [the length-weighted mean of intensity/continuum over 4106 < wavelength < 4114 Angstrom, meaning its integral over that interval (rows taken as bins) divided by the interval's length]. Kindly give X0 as 0.11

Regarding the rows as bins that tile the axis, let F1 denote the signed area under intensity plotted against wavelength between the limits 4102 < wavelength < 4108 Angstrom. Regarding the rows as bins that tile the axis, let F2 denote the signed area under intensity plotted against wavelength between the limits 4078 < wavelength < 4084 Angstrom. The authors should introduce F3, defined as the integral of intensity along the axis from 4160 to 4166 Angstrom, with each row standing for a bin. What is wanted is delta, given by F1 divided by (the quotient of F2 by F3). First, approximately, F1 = 3.17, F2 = 3.42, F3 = 3.66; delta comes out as 3.4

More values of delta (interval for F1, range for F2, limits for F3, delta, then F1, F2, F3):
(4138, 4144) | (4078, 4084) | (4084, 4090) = 3.9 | 3.45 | 3.42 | 3.84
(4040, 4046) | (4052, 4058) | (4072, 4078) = 3.5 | 3.56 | 3.47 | 3.44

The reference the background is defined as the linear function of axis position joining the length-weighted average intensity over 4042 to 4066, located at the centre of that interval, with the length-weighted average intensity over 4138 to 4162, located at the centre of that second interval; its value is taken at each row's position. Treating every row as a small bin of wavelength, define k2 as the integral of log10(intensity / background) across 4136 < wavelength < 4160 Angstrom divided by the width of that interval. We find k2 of 0.000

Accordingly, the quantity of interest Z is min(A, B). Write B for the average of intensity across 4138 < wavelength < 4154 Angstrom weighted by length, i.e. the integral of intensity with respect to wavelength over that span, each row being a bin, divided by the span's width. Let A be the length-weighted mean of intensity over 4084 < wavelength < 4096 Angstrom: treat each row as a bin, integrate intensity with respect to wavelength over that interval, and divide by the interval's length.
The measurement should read 0.590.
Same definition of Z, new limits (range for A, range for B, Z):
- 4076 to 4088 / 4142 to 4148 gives 0.578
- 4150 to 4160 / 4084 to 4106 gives 0.575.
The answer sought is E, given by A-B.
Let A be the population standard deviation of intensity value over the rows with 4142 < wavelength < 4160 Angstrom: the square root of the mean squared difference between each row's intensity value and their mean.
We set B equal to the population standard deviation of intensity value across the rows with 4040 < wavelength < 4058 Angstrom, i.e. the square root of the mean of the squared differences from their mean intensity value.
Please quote -0.010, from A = 0.025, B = 0.035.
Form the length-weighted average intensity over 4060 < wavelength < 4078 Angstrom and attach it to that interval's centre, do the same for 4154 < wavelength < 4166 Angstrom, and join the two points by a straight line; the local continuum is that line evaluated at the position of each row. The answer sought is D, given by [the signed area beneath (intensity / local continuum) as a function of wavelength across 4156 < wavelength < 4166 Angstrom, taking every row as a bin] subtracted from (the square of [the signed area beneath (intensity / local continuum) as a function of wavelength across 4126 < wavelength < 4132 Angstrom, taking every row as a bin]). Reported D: 16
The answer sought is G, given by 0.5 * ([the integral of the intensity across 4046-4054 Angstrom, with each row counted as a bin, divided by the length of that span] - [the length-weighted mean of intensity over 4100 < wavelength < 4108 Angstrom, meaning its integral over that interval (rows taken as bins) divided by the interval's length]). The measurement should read 0.009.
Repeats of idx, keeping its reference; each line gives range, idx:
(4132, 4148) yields 0.023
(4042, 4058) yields 0.044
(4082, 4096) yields 0.035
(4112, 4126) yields 0.034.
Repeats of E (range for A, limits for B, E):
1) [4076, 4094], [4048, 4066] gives 0.007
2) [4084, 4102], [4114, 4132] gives 0.019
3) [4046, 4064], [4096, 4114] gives 0.007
